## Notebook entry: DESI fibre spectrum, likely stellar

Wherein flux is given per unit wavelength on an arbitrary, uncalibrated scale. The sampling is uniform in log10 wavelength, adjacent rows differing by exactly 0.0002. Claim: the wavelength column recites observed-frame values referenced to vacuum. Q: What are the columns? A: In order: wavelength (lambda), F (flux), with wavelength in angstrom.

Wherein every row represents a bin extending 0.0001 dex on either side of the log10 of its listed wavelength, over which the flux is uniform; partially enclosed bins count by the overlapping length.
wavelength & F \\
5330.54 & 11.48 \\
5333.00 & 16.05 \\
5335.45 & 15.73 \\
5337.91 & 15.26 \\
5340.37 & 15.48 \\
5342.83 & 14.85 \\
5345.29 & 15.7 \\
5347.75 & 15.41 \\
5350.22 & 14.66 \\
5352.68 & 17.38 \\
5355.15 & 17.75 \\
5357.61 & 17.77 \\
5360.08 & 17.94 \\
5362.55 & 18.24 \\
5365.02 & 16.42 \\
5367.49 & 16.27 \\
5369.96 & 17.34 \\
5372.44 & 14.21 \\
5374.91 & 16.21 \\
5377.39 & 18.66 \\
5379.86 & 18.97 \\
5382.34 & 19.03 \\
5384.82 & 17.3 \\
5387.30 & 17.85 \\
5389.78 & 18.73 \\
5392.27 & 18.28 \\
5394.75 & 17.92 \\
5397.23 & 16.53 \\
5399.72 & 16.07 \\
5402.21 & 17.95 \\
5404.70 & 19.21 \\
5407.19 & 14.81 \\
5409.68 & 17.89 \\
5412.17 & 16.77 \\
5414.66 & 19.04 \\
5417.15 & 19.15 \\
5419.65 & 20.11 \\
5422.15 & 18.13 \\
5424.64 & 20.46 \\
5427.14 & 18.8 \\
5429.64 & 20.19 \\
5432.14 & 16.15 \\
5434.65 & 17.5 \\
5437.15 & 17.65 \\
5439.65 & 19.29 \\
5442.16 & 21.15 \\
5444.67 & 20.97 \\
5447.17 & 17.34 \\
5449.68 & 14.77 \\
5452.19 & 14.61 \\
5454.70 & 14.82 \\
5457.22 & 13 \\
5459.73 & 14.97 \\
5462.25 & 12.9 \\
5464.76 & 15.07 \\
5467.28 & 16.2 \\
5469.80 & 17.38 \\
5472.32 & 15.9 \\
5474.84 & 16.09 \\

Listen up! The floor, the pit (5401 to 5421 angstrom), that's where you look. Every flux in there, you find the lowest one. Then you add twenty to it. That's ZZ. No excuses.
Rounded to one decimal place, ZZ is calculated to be 34.8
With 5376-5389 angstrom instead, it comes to 37.3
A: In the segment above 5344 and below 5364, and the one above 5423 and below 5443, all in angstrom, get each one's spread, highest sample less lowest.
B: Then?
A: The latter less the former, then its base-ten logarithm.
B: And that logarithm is 0.2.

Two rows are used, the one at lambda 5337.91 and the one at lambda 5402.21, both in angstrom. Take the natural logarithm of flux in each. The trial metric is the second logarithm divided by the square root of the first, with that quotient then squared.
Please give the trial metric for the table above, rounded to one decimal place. 3.1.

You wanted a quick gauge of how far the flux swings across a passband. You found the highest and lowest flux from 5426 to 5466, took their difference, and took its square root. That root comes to 2.9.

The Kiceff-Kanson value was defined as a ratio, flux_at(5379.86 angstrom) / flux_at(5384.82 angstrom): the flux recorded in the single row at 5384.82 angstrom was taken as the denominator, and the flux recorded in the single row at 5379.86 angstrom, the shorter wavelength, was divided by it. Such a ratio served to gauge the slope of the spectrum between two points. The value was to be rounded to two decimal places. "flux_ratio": 1.10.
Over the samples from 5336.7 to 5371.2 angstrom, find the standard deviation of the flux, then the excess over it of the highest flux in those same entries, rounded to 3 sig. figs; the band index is 17.0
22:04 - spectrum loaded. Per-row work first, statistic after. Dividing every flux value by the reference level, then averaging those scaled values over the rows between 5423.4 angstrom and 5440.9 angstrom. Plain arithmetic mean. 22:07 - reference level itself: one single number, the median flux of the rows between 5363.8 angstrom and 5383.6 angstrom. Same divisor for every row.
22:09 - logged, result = 1.10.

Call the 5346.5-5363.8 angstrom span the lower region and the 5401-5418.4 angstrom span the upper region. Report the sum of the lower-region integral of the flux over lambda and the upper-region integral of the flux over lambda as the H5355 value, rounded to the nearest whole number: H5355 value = 605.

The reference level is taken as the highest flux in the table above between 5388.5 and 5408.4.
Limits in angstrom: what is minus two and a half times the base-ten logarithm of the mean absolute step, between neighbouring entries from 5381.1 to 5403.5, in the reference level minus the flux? 0.04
